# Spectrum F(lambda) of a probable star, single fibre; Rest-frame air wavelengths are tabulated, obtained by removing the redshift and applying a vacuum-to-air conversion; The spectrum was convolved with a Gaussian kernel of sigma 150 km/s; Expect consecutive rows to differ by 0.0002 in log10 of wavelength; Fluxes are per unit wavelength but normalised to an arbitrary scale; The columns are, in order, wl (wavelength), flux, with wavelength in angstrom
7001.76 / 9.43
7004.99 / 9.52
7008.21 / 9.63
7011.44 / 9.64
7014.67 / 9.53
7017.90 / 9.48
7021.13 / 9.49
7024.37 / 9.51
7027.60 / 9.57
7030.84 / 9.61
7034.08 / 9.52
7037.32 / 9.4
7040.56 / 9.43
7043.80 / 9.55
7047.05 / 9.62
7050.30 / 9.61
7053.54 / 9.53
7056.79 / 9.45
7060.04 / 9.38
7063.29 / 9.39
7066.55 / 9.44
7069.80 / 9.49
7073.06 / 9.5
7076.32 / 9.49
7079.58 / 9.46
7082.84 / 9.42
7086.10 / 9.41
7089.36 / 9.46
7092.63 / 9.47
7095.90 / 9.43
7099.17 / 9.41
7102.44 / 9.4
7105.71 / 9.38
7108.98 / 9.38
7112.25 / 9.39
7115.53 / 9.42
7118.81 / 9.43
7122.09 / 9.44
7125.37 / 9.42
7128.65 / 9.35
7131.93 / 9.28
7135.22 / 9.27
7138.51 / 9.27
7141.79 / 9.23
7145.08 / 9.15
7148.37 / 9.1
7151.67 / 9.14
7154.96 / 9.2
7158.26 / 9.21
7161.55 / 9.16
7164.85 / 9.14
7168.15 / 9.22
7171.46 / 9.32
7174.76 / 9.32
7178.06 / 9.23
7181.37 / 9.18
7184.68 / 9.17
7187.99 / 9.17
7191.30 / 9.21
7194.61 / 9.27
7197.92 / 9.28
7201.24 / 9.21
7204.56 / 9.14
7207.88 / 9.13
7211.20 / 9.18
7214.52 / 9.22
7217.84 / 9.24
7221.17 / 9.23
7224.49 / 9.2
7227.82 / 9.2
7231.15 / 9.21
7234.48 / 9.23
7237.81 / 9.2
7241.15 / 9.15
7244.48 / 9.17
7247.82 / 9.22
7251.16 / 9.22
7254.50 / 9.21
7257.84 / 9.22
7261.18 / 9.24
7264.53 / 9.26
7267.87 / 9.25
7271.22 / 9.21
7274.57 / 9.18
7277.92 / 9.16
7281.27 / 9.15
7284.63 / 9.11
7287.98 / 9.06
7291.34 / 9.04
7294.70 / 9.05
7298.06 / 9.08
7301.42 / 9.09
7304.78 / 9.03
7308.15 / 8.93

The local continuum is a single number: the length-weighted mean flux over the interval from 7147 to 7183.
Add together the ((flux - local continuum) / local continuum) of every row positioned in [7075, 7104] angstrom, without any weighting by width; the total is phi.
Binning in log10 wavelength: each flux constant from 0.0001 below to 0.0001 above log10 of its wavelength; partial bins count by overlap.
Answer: 0.23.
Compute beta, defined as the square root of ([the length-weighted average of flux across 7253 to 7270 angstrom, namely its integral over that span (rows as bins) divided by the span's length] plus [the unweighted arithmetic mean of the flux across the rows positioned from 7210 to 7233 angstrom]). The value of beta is 4.30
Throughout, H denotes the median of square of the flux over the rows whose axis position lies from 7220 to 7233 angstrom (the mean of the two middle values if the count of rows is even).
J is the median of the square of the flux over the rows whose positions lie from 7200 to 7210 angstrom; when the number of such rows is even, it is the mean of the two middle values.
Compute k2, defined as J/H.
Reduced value 0.986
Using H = 84.7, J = 84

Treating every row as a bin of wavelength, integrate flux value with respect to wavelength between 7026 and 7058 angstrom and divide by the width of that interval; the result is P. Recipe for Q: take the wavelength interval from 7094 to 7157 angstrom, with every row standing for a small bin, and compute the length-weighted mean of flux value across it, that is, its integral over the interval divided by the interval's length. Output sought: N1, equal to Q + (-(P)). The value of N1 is -0.21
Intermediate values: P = 9.53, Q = 9.32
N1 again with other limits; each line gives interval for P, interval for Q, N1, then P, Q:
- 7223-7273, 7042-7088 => 0.27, 9.21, 9.48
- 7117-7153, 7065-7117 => 0.15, 9.28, 9.43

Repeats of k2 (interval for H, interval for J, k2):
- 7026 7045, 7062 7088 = 0.982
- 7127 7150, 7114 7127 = 1.034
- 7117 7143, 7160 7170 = 0.967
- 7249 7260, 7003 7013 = 1.091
